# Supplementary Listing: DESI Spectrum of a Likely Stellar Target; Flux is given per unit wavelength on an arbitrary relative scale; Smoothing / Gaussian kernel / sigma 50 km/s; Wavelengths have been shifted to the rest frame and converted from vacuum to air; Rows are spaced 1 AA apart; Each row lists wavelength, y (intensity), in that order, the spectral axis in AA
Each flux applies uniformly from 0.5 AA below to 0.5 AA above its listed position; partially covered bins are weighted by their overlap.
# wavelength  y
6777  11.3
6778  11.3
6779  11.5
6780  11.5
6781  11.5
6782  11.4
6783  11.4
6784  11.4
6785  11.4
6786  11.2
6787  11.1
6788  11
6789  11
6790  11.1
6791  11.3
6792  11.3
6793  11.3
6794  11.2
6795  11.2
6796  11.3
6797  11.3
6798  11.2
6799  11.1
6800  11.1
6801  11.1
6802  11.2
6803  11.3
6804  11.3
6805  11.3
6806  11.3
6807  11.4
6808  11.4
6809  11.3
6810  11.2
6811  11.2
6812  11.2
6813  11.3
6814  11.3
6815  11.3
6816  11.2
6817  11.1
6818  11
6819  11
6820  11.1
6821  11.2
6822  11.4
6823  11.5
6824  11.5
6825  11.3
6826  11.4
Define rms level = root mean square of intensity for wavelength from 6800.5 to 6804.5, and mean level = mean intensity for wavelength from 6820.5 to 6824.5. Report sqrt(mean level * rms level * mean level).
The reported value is 38.2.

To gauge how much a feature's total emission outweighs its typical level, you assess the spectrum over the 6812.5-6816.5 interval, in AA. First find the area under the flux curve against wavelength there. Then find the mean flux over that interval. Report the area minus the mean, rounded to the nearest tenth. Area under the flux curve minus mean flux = 33.8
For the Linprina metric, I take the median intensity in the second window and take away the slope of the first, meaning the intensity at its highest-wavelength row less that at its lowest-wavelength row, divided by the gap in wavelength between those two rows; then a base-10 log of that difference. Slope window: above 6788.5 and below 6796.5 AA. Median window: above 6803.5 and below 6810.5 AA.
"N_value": 1.05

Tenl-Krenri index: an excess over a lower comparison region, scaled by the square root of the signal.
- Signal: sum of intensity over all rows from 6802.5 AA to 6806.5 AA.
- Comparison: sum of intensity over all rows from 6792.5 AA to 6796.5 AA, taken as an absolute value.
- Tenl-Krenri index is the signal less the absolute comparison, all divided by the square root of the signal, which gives 0.03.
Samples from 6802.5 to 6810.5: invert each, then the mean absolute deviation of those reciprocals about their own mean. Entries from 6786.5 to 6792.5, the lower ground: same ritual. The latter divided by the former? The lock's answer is 2.62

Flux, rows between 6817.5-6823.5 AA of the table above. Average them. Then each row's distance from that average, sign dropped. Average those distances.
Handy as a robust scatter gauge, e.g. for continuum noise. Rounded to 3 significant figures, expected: 0.167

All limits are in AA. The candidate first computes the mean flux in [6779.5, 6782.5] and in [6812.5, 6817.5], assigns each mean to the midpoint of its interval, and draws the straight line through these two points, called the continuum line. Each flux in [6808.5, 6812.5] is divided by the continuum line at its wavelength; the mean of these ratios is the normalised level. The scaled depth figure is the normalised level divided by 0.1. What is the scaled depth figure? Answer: 9.96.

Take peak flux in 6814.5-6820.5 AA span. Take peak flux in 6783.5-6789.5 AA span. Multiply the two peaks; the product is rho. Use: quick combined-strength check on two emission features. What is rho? 128.8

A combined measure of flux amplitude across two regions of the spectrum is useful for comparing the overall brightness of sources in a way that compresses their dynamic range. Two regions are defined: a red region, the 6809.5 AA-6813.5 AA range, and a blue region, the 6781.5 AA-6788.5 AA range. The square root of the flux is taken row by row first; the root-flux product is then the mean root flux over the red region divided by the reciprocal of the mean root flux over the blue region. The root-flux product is 11.2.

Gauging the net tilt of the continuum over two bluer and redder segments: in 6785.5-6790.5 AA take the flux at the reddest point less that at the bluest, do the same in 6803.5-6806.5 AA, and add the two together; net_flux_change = -0.10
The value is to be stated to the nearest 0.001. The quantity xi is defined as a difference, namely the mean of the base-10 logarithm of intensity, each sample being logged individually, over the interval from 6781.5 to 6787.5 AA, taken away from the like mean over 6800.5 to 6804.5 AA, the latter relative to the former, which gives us -0.004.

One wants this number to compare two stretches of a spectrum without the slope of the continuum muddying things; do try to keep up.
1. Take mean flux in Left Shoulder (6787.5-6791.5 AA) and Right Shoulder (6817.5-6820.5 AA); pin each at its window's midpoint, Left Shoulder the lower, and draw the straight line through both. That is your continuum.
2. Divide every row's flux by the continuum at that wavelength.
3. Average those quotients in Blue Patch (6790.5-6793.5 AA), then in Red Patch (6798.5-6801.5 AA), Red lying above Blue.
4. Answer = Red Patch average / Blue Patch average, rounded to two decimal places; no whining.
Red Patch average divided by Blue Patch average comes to 0.98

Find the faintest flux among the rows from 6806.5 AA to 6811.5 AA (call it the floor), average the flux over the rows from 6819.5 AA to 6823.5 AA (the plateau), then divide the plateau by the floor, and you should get 1.01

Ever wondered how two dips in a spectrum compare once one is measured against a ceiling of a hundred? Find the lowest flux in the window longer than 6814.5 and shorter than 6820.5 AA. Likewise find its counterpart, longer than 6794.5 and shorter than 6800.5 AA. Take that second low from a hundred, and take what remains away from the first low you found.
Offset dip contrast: -77.90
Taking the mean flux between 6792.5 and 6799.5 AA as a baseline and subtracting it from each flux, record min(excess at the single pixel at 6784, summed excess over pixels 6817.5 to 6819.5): -0.46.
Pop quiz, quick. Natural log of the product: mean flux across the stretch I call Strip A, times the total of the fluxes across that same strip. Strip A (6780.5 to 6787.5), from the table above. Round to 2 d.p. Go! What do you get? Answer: 6.80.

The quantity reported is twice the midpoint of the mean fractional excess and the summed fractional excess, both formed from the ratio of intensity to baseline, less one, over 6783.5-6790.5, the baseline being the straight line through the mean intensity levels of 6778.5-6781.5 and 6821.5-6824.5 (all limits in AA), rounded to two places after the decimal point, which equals -0.22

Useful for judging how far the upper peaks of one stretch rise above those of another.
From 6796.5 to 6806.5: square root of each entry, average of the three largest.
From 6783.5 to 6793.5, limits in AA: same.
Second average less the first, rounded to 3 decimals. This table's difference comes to 0.010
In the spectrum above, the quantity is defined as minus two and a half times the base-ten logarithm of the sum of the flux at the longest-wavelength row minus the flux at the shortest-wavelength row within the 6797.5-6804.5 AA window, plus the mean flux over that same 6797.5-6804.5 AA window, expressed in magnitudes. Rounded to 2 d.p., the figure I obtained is -2.63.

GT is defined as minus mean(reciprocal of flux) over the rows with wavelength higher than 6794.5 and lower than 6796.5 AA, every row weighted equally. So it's -0.0889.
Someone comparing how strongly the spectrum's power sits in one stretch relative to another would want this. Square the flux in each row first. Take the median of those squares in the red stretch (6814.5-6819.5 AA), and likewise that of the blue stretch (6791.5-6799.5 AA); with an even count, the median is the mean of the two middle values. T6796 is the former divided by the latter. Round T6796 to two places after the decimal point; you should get 0.97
